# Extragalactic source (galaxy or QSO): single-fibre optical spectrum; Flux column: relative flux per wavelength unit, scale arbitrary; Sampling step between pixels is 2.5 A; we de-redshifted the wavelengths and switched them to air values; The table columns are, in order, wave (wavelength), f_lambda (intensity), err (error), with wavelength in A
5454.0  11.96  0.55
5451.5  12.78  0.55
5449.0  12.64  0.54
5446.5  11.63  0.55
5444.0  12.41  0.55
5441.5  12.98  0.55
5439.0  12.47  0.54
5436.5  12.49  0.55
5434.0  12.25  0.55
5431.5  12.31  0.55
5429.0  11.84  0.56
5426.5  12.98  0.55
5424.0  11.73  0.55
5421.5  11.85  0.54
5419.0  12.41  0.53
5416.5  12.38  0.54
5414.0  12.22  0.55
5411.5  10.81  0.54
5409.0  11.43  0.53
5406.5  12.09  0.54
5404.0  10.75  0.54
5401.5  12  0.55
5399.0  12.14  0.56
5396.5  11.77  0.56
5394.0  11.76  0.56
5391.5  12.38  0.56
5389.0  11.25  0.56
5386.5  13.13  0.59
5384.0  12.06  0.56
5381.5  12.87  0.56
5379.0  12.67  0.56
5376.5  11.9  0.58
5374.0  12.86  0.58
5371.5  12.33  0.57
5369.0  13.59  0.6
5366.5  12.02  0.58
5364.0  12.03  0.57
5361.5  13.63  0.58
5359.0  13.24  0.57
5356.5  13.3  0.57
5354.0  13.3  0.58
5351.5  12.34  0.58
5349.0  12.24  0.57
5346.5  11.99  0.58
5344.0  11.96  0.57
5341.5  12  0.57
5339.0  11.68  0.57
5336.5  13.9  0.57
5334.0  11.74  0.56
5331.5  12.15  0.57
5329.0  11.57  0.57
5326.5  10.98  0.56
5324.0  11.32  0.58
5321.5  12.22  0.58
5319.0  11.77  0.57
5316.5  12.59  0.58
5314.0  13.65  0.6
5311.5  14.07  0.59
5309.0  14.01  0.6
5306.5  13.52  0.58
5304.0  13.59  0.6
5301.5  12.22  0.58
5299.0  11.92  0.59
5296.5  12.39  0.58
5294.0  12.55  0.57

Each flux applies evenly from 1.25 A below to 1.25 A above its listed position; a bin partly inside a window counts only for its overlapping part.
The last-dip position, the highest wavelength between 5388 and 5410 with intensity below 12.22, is 5409.0 A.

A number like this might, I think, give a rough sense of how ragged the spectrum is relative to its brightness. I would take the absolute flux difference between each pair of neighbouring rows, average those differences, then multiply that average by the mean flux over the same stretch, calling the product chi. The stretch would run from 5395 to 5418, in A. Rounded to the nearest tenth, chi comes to 8.7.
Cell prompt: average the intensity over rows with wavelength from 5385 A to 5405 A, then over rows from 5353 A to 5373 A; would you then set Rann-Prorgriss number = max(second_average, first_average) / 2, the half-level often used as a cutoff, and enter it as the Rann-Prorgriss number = 6.46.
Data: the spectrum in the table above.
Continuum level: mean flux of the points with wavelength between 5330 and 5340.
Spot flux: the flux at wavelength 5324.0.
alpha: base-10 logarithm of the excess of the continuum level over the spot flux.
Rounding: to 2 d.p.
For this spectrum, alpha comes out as 0.02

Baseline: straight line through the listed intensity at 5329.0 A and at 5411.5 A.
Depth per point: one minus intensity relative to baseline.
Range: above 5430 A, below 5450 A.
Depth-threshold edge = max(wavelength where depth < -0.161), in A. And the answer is 5449.0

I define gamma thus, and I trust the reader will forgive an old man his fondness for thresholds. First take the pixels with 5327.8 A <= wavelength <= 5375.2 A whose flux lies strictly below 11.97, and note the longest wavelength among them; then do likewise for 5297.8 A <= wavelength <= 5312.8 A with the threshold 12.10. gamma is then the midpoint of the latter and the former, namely 5321.5 A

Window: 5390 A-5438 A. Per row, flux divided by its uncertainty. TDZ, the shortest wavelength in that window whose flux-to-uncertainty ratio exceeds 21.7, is 5391.5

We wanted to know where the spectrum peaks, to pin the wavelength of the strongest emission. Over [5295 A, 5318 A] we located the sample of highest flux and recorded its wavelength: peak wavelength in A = 5311.5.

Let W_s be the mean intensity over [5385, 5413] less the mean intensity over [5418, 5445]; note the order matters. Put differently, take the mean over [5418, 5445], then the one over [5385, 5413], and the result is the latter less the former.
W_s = -0.56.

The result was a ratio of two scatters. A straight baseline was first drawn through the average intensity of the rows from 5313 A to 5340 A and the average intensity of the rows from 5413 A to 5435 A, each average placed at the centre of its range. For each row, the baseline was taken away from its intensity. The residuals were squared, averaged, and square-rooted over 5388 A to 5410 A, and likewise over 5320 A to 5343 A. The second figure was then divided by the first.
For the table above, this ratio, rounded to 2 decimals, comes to 1.20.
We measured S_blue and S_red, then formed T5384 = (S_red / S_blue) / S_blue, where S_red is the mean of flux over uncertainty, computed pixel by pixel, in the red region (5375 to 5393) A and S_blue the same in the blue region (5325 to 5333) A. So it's 0.0522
